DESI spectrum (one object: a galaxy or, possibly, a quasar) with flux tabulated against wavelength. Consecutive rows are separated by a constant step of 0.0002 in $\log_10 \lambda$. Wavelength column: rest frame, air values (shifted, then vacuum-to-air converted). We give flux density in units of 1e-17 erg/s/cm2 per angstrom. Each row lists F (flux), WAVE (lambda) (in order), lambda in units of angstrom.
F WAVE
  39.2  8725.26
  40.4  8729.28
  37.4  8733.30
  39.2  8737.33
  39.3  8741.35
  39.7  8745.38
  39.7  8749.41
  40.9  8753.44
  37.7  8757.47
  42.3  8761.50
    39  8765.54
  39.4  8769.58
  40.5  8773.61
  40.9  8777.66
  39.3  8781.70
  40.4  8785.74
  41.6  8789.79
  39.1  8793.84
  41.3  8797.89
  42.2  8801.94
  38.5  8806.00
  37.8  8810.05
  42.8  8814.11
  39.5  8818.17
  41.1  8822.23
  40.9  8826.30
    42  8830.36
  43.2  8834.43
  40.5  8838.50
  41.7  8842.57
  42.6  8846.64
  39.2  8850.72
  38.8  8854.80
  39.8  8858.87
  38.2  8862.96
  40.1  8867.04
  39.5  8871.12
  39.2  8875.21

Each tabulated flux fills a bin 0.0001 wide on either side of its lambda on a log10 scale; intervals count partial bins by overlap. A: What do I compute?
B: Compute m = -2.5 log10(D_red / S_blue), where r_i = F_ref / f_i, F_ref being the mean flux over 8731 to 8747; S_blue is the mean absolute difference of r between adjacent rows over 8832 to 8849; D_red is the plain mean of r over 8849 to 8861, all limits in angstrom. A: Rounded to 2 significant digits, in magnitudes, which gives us -3.6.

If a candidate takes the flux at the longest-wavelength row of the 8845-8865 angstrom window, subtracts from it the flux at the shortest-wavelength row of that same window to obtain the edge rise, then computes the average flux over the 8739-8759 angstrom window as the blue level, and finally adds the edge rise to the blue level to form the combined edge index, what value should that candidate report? 35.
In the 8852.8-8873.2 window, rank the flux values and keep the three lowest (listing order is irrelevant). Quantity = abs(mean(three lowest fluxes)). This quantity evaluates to 38.8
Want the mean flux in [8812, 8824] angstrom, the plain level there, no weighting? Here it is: 41.1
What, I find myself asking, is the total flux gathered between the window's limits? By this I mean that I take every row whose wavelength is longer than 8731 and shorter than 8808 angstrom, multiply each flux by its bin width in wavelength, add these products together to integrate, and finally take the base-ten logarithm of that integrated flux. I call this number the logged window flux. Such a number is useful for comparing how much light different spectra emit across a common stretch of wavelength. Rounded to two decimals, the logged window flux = 3.49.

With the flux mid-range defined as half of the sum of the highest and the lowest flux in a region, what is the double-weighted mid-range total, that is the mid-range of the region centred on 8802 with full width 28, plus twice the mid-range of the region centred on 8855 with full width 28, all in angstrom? 121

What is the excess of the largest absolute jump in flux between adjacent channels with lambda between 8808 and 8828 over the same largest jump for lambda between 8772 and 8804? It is 2.5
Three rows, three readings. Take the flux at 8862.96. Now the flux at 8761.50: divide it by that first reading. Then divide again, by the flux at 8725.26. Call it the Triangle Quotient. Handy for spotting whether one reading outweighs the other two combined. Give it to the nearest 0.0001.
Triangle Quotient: 0.0282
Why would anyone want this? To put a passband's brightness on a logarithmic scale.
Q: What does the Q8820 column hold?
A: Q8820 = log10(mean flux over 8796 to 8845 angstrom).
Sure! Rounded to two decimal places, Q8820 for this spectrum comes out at 1.61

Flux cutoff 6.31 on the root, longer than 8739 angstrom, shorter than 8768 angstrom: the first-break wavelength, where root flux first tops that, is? 8753.44 angstrom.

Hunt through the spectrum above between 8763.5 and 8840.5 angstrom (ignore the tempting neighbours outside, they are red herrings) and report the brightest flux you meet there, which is 43.2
